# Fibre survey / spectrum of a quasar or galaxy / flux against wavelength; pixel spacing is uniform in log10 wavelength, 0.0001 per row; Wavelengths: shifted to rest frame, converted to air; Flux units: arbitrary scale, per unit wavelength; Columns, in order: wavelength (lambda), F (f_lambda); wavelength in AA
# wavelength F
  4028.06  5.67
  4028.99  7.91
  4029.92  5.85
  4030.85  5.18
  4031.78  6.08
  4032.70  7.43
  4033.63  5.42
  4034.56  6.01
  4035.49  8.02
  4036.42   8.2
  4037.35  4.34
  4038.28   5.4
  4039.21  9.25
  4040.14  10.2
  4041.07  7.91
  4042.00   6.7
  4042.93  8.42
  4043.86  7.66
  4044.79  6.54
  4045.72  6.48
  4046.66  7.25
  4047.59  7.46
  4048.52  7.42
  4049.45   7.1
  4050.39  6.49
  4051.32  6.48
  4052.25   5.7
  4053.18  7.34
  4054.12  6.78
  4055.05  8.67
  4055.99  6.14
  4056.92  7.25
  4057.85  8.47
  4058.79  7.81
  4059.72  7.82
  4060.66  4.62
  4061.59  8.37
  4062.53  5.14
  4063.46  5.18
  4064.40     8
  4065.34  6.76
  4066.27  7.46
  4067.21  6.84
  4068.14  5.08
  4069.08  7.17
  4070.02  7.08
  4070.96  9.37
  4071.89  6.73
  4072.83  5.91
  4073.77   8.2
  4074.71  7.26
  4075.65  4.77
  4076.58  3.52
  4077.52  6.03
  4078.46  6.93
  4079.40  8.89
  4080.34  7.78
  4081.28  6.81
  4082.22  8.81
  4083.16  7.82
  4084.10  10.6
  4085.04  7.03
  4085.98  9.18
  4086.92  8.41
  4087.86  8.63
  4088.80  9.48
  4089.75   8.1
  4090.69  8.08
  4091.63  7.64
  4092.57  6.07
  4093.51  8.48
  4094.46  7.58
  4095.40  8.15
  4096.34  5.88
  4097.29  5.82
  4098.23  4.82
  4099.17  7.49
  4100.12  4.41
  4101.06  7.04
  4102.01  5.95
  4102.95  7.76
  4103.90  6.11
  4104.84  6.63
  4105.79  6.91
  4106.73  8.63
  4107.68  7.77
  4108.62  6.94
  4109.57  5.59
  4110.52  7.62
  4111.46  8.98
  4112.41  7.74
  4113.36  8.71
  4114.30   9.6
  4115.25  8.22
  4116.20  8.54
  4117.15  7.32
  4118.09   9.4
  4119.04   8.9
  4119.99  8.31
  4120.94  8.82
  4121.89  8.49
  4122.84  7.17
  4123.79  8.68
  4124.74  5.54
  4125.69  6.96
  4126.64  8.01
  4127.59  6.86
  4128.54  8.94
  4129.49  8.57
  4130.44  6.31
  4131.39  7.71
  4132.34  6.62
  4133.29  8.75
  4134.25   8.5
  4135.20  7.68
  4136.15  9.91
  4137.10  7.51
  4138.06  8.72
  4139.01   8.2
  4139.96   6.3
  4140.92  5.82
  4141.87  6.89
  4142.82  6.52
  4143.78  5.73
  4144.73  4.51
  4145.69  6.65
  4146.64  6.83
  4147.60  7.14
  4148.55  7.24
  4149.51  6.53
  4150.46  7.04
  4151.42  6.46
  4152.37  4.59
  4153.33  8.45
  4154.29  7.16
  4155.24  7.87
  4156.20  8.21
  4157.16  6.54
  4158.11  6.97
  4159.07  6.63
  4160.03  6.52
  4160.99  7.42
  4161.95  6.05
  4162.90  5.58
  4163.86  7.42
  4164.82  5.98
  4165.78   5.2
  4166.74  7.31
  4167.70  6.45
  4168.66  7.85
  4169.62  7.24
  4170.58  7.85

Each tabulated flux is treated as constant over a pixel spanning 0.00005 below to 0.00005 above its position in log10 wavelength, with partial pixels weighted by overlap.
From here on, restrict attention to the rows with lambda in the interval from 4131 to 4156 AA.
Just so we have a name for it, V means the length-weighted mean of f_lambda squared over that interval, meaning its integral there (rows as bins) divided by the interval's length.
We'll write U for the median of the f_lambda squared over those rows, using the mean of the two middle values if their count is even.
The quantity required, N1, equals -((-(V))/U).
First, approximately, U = 50.3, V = 52.4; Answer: 1.04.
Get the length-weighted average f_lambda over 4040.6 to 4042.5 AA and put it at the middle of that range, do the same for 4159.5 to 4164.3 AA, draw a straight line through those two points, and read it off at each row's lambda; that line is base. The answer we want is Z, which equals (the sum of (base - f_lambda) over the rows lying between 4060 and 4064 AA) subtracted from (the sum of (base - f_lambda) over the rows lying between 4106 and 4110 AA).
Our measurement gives -7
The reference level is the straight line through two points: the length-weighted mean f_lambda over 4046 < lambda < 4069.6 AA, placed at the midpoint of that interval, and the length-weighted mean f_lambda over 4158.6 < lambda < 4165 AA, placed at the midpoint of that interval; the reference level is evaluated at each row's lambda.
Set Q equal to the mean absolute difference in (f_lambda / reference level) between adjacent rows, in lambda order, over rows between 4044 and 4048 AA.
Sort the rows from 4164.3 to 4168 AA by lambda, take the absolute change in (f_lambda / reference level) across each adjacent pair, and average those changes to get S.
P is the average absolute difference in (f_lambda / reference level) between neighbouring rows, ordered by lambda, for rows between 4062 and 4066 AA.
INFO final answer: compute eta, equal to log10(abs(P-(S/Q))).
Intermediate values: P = 0.199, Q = 0.05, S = 0.19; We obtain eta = 0.56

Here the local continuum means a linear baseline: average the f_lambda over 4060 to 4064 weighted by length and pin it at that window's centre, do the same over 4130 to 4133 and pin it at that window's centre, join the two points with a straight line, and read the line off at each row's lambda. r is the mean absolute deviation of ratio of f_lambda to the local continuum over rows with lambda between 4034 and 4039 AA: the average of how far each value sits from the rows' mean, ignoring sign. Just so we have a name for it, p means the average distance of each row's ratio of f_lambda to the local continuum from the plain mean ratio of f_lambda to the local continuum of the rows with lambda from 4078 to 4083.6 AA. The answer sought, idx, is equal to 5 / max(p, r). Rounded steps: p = 0.108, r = 0.25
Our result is 20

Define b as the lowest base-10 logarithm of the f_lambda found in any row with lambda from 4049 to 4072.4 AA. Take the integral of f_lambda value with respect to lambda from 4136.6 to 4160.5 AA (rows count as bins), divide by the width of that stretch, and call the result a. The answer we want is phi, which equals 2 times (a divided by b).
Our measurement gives 20.6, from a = 6.8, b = 0.66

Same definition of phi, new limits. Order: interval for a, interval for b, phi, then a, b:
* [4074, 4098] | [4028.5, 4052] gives 23.5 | 7.5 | 0.64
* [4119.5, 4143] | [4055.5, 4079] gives 28.1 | 7.7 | 0.55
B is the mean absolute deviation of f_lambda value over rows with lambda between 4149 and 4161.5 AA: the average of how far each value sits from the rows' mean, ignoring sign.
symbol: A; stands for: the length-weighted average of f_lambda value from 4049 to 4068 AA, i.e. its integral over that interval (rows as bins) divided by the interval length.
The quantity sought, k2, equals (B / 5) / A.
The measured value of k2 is 0.0199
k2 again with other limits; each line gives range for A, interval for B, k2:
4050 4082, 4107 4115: 0.0268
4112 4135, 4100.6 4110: 0.0173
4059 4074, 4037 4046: 0.0408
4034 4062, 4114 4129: 0.0236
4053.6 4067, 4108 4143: 0.0272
